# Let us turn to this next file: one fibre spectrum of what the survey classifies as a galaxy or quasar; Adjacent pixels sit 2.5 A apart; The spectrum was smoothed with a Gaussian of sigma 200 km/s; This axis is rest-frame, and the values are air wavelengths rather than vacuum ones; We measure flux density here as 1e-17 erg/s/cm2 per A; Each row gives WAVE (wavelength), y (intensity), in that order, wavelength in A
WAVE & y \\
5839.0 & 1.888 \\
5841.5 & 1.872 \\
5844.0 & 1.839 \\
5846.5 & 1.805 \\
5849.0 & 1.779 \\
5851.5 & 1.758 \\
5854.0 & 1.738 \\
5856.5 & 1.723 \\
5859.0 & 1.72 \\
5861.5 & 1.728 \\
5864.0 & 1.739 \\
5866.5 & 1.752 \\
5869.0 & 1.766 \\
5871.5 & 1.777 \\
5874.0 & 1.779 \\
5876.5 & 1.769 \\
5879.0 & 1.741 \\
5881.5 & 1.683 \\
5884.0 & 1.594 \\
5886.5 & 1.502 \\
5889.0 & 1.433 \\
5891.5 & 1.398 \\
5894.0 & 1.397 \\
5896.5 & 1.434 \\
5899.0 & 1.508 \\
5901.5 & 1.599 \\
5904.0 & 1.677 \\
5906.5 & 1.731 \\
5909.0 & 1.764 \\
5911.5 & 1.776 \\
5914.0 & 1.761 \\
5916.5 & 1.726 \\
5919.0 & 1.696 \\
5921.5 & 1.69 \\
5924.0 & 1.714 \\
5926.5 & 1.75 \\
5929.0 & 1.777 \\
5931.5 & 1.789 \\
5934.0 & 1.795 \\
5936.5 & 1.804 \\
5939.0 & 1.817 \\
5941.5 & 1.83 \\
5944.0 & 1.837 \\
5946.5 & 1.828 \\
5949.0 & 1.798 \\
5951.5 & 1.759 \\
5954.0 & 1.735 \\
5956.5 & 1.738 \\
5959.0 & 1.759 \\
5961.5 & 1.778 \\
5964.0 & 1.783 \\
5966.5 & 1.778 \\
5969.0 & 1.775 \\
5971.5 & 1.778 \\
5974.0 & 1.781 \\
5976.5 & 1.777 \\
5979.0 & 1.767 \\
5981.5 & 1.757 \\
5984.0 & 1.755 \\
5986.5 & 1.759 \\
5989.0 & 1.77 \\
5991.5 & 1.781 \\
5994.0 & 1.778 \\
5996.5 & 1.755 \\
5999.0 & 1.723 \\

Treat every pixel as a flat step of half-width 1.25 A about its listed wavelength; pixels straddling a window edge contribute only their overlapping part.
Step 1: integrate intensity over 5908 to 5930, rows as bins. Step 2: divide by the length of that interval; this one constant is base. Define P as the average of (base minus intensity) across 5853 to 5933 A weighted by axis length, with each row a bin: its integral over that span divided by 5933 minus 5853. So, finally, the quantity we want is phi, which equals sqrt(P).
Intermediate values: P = 0.06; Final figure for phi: 0.25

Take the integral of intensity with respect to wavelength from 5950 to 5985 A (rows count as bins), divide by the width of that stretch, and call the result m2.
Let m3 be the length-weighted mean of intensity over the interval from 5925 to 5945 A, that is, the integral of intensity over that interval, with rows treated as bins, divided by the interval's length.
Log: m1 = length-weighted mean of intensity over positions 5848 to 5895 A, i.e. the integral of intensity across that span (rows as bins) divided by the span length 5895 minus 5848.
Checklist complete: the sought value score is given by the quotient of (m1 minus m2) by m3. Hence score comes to -0.052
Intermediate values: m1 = 1.67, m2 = 1.77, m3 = 1.80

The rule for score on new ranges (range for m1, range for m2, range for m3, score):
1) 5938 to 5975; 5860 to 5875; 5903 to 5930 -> 0.017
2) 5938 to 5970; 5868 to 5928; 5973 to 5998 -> 0.075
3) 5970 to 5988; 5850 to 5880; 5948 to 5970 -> 0.010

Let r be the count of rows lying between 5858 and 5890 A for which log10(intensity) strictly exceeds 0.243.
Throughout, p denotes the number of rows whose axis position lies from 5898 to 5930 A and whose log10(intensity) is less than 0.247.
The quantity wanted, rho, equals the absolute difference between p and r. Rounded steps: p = 11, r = 5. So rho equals 6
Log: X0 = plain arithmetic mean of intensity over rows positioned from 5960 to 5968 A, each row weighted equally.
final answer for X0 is 1.780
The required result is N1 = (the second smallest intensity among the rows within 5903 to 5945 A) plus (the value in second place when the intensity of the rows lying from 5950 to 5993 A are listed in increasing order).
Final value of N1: 3.4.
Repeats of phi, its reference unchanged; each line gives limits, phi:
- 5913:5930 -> 0.10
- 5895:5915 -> 0.29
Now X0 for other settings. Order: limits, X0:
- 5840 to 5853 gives 1.811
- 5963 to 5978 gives 1.779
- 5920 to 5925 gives 1.702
